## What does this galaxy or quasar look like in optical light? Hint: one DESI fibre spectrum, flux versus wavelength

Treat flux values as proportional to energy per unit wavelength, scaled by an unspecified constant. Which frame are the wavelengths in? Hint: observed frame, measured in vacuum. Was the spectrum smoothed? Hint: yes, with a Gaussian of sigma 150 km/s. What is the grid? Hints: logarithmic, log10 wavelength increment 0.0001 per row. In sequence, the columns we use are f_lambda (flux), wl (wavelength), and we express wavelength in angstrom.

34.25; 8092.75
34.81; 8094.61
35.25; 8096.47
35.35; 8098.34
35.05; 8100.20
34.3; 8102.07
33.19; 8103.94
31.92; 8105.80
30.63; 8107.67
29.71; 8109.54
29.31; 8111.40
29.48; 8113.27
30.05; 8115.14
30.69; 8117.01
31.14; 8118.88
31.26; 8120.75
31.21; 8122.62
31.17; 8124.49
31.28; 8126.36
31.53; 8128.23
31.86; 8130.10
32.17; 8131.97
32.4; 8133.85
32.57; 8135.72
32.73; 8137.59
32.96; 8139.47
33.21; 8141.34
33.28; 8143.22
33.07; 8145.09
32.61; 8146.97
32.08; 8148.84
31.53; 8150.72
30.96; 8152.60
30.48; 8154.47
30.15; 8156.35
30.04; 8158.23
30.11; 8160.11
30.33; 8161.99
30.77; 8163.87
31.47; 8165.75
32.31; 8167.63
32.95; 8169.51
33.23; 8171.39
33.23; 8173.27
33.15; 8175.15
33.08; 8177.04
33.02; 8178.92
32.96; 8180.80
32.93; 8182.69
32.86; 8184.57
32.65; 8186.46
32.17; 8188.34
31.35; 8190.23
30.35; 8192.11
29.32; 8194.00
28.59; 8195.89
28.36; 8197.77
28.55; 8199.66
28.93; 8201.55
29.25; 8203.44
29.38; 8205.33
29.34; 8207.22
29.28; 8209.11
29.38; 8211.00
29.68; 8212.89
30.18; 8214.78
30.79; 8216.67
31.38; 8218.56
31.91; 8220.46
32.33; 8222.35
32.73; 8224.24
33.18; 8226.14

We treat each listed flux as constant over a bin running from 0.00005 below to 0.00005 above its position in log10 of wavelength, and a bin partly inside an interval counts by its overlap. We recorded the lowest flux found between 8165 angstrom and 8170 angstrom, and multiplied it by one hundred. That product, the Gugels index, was 3147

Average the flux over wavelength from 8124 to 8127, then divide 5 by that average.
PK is 0.160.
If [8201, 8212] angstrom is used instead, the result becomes 0.171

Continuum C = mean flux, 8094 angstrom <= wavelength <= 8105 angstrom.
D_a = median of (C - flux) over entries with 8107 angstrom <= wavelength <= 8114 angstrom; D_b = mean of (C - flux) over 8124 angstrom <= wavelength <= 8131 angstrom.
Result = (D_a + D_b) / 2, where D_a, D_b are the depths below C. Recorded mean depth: 4.1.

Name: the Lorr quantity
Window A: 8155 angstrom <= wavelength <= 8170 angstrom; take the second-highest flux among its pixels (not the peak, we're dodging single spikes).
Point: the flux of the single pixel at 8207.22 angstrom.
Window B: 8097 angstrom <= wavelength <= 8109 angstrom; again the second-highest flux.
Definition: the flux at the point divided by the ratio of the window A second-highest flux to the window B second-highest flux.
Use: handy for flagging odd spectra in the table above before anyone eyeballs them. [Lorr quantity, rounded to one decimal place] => 31.8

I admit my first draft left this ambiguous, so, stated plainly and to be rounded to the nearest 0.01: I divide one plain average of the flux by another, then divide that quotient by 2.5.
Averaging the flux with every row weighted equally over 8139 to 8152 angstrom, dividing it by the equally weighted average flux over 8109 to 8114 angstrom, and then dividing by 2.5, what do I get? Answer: 0.44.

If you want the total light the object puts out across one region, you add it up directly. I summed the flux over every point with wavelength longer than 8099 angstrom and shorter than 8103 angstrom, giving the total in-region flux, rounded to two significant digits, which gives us 69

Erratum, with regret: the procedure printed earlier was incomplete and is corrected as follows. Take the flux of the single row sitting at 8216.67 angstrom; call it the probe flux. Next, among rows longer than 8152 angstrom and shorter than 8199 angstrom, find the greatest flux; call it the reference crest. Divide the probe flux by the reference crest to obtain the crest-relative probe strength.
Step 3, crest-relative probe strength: 0.93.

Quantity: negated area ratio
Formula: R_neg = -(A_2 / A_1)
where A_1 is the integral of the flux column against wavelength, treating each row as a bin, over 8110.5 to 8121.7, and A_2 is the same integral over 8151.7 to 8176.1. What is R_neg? -2.3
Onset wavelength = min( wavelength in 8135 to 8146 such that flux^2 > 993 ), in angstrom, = 8135.72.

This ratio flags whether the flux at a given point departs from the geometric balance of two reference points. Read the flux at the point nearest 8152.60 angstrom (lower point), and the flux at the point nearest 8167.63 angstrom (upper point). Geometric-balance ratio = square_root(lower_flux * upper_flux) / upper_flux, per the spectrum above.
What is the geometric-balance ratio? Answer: 0.979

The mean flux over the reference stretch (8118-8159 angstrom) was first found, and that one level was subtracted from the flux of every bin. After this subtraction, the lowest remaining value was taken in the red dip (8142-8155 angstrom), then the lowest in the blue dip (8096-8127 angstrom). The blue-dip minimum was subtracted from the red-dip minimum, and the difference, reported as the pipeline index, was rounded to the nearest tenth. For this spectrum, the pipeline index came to 1.2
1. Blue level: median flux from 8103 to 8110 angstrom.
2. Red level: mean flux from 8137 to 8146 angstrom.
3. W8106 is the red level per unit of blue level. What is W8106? 1.06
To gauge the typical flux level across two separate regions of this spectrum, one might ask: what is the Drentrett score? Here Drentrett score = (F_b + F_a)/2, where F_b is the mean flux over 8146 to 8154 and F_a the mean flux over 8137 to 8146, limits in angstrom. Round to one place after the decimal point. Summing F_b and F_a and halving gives 32.4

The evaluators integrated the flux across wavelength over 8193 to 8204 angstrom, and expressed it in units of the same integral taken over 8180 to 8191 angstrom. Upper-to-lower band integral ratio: 0.89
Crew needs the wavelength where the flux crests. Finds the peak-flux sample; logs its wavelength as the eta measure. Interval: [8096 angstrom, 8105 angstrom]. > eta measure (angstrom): 8098.34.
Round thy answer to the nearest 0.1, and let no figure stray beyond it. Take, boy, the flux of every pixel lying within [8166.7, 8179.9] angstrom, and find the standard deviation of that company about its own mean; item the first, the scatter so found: 0.3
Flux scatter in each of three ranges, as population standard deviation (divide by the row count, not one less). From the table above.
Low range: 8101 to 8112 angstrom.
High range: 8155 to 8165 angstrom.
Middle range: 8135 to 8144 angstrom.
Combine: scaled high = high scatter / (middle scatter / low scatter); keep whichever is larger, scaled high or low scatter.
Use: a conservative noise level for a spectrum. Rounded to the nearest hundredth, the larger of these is 1.81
